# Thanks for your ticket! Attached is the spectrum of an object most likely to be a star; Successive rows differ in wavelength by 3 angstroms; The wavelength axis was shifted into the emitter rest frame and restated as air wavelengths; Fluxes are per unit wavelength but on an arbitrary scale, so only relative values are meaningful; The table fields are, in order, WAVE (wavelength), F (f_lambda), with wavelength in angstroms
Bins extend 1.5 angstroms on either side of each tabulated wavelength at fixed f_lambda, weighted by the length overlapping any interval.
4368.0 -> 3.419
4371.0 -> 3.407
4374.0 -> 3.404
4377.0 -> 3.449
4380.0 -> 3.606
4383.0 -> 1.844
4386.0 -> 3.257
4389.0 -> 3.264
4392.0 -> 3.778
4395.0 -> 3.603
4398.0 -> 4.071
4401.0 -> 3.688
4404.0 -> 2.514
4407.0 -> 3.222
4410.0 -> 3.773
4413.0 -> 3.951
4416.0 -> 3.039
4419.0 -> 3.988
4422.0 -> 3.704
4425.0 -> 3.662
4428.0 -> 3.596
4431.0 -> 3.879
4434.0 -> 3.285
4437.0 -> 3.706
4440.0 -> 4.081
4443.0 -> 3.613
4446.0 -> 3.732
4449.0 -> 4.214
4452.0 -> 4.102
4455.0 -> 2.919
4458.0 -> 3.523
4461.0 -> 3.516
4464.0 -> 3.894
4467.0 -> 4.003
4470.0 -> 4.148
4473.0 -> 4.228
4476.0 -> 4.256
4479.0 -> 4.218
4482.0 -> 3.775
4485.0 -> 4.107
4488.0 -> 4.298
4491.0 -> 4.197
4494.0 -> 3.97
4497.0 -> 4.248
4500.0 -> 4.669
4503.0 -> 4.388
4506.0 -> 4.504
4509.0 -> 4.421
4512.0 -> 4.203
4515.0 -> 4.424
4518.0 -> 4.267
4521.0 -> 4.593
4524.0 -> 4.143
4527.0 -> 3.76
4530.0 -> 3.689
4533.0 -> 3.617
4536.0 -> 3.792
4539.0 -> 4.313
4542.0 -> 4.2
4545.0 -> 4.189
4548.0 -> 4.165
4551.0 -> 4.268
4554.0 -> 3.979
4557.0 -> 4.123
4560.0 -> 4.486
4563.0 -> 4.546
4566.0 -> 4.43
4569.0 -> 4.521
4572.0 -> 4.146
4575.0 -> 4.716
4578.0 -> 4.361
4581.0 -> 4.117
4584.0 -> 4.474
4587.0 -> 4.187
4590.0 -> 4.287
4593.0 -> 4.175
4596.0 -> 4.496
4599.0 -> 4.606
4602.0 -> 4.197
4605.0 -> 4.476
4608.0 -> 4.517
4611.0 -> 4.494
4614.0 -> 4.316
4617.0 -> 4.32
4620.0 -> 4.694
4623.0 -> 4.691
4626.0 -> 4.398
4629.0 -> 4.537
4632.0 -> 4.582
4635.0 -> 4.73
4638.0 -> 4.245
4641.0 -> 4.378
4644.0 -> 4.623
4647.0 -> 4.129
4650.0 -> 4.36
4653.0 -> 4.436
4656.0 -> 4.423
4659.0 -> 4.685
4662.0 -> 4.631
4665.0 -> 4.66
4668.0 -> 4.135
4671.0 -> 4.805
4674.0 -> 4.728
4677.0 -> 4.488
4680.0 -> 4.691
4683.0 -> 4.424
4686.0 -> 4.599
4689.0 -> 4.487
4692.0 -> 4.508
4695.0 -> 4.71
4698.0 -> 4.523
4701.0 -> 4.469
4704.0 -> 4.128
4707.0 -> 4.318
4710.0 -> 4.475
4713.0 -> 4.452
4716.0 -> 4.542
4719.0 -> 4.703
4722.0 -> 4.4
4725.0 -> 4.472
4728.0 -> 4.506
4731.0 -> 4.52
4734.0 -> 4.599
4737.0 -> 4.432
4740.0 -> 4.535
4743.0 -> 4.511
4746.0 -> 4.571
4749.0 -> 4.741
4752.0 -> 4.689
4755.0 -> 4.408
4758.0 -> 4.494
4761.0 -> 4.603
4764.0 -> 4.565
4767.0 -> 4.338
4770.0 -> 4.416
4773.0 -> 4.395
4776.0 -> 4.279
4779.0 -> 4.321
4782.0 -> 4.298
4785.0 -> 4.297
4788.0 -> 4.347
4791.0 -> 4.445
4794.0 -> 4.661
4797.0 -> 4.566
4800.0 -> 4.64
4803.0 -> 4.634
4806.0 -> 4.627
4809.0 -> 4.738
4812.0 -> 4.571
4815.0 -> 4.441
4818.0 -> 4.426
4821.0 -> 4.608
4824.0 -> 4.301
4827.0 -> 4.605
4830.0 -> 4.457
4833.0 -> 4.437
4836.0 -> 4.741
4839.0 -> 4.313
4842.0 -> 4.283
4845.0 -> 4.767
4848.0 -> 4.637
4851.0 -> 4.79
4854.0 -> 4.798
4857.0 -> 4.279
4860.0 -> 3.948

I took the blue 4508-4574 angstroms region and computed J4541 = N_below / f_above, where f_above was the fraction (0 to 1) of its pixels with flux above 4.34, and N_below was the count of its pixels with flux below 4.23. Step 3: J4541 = 38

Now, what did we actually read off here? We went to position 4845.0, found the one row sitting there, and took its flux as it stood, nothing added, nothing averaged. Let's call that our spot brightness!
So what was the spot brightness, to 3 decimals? 4.767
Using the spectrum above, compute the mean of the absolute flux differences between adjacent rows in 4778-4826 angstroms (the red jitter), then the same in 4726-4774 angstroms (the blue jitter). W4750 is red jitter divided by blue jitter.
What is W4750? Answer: 1.0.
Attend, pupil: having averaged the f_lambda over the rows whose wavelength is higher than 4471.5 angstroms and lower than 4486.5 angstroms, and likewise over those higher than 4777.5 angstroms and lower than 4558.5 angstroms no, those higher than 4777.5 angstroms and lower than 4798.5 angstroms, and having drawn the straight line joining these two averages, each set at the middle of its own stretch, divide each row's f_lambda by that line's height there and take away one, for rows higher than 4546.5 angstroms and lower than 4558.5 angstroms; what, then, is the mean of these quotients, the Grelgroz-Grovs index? -0.01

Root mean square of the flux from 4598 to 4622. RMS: 4.46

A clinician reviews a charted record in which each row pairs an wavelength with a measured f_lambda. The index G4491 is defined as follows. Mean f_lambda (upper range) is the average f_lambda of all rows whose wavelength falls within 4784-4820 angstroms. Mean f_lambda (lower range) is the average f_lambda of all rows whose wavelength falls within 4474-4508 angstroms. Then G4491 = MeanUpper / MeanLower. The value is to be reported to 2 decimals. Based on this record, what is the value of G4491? 1.07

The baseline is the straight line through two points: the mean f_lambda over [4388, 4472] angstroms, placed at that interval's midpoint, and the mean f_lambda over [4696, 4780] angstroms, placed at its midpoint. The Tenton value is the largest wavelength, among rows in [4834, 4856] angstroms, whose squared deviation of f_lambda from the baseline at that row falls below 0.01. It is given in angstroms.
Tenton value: 4854.0 angstroms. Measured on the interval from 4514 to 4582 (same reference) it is 4581.0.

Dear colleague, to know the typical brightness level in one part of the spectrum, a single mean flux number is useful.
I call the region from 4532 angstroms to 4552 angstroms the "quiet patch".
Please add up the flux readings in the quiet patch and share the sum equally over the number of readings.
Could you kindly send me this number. 4.08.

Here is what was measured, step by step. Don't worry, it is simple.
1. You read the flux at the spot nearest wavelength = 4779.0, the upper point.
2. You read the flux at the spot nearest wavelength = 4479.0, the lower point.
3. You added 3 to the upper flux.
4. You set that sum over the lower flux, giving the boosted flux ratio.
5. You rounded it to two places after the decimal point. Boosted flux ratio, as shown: 1.74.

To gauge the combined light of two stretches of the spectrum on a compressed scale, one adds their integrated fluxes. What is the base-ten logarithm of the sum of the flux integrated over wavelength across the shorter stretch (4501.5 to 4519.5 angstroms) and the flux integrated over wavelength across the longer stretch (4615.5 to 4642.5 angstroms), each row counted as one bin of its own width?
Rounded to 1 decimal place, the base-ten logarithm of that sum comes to 2.3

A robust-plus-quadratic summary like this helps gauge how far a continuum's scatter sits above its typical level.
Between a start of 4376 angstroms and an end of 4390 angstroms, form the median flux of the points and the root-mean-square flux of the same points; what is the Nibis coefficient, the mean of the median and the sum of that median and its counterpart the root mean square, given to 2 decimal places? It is 4.84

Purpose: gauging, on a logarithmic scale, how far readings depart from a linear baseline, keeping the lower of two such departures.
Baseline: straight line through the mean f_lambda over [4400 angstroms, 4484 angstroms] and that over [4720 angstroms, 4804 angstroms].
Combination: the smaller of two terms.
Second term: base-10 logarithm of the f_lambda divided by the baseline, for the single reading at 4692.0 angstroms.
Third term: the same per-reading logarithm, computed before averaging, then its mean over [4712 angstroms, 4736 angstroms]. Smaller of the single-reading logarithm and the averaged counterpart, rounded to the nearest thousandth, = 0.012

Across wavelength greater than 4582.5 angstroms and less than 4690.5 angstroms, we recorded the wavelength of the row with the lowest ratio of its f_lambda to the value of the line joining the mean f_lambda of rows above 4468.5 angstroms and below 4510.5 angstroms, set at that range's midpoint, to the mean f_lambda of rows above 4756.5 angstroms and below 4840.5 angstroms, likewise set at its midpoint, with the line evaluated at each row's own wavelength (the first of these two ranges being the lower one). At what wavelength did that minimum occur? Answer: 4668.0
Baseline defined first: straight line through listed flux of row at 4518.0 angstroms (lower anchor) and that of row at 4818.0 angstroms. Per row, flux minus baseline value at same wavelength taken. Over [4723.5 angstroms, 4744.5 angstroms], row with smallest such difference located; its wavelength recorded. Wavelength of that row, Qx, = 4737.0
